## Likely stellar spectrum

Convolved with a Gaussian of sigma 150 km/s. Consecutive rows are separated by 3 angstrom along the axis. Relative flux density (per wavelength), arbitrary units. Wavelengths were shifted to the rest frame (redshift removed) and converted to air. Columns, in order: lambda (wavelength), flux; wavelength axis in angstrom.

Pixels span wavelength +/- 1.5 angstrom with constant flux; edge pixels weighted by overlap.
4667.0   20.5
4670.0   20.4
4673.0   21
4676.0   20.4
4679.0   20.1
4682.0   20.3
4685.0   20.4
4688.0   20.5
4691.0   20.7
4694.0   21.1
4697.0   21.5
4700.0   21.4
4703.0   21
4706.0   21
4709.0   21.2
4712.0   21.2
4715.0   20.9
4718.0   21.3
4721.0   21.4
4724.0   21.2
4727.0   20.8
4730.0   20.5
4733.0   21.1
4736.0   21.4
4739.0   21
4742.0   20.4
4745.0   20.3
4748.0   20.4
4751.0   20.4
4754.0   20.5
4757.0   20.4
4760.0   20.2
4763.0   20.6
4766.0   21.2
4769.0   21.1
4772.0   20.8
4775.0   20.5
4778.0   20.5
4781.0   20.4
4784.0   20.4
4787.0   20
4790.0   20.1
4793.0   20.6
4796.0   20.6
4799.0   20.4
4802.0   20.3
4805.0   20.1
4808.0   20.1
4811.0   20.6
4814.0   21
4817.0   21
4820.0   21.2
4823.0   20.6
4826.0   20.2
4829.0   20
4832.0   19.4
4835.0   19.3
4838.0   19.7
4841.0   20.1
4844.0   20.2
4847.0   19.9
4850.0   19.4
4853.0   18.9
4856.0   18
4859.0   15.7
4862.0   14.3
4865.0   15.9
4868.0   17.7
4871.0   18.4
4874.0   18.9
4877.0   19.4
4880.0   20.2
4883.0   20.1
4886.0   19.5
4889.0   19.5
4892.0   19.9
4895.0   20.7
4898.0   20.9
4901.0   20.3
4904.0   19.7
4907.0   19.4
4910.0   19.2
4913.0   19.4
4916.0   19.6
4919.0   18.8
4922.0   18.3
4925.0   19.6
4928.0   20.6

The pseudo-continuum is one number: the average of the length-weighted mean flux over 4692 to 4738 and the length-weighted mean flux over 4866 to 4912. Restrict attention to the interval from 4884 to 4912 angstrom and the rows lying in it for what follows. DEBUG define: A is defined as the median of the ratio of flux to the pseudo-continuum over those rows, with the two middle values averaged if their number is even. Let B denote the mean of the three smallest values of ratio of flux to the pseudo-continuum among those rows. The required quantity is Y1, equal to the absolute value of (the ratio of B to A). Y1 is 0.983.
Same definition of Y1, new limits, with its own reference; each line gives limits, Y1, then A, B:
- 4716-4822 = 0.979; 1.01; 0.99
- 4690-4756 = 0.970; 1.03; 1.00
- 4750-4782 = 0.992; 1.01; 1.00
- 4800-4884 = 0.767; 0.98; 0.75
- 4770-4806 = 0.984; 1.00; 0.99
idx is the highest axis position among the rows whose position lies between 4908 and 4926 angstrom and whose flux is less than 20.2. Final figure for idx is 4925.0 angstrom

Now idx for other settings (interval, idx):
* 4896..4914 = 4913.0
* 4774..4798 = 4790.0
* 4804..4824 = 4808.0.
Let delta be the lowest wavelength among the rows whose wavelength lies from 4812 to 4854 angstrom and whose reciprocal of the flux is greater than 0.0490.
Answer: 4826.0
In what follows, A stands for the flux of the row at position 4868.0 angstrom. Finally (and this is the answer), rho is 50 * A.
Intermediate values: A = 17.7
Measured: 885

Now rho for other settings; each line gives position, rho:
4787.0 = 1000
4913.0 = 970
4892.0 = 995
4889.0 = 975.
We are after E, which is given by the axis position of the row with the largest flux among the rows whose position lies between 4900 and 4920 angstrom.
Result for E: 4901.0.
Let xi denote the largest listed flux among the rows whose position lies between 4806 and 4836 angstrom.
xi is 21.2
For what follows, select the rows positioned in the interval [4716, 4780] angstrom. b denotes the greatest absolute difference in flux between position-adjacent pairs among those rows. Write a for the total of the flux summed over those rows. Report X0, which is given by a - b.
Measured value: 435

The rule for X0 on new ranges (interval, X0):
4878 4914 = 238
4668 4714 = 312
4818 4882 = 395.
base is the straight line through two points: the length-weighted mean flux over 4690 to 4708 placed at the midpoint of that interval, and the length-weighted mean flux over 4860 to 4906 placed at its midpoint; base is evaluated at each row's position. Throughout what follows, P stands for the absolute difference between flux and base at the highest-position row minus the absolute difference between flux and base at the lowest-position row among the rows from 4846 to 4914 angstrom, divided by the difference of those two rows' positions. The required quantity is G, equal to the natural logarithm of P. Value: -5.51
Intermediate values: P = 0.0040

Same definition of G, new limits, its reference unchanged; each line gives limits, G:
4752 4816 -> -3.91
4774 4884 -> -4.84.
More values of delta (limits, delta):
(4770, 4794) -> 4781.0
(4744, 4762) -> 4745.0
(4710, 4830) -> 4742.0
